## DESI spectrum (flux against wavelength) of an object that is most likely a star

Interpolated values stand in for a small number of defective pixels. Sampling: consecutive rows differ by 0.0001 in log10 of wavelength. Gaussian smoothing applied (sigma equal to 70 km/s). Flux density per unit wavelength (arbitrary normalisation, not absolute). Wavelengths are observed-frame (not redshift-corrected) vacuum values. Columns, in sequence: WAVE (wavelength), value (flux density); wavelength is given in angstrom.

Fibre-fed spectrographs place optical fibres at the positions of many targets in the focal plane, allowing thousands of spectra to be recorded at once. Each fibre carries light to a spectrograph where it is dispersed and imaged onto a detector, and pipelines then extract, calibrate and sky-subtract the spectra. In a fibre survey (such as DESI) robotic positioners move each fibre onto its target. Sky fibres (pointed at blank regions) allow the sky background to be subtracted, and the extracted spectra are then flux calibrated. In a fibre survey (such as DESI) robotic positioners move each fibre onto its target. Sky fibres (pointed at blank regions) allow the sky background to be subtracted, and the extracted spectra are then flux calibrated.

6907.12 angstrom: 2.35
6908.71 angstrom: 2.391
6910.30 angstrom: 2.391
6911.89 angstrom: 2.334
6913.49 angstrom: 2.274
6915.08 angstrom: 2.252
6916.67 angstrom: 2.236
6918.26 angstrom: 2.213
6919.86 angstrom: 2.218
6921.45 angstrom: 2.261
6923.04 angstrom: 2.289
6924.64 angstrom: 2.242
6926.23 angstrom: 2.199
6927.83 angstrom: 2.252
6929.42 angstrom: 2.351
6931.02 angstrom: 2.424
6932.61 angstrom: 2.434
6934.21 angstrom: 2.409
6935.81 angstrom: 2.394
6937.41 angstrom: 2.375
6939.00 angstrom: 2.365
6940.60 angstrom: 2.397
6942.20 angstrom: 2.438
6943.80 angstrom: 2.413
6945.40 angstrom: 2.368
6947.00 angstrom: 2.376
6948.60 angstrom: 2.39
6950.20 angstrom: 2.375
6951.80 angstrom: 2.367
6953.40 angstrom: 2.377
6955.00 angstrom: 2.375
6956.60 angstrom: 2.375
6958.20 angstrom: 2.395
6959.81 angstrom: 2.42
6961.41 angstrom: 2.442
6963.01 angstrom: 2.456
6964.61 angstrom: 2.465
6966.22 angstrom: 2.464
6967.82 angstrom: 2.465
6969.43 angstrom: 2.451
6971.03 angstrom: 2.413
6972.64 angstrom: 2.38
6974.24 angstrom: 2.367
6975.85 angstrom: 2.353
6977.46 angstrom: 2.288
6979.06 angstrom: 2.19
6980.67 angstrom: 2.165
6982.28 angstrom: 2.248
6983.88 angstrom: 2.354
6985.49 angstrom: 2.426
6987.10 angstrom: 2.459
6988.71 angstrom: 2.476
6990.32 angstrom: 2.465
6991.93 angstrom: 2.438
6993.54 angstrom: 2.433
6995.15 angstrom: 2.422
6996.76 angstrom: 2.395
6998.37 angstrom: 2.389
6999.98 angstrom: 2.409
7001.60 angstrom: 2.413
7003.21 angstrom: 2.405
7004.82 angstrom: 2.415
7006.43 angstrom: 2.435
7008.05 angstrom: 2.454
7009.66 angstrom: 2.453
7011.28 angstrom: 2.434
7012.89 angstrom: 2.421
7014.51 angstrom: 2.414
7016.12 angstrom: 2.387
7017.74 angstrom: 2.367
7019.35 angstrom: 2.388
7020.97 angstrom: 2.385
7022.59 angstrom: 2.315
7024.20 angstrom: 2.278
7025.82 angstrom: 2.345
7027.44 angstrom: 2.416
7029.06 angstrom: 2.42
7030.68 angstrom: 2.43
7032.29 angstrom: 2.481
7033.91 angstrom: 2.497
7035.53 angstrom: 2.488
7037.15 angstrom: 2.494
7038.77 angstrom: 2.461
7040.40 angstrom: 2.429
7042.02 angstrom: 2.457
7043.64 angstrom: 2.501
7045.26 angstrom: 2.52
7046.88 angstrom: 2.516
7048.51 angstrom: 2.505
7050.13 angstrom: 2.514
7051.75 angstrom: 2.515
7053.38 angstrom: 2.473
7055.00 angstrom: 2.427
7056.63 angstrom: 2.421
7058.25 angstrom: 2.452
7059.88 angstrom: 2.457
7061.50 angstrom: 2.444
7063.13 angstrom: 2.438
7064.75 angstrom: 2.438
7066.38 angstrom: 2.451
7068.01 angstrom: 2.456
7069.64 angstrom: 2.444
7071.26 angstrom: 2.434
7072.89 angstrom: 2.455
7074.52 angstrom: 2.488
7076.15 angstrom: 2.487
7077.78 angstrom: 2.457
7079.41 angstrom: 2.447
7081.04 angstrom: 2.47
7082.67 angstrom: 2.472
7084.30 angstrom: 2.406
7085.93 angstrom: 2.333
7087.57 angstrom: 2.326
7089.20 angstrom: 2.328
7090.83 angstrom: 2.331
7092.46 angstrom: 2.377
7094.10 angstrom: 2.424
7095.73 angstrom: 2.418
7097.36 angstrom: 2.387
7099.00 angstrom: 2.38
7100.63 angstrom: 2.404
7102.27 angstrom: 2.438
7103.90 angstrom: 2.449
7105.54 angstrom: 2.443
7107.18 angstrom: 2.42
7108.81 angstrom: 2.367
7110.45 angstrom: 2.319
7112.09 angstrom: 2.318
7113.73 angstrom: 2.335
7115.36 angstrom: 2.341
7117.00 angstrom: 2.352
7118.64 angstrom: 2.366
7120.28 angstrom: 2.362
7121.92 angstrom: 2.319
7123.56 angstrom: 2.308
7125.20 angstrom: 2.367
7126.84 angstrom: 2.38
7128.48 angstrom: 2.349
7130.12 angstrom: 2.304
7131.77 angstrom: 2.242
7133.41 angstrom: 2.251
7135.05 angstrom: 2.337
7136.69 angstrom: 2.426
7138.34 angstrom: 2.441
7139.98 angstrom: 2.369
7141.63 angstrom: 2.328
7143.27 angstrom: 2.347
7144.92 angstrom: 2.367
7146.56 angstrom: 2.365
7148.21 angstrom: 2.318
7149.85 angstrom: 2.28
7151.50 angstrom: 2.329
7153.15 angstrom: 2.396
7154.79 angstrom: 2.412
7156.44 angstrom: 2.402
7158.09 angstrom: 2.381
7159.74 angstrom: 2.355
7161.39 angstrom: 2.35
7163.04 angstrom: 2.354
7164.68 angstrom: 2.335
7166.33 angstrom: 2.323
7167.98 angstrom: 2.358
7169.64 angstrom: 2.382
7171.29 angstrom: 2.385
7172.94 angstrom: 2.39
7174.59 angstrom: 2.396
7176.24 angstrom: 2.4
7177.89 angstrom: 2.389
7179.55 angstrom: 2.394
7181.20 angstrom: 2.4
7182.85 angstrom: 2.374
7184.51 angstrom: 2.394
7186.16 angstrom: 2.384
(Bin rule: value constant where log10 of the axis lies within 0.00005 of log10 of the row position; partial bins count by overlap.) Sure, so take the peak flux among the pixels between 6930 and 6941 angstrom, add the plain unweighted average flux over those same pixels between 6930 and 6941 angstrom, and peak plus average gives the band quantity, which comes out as 4.83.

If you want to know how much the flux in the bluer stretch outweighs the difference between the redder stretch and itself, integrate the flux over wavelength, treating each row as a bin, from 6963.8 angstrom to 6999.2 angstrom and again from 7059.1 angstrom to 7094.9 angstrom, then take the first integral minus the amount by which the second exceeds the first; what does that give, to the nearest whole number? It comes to 82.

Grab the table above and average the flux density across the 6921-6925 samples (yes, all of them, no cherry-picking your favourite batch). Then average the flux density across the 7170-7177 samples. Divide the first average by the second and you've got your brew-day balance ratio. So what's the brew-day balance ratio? 0.946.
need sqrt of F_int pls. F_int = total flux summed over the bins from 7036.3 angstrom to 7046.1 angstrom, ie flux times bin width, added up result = 4.9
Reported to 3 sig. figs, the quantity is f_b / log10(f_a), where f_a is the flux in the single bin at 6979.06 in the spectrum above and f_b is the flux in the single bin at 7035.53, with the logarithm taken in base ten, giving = 7.31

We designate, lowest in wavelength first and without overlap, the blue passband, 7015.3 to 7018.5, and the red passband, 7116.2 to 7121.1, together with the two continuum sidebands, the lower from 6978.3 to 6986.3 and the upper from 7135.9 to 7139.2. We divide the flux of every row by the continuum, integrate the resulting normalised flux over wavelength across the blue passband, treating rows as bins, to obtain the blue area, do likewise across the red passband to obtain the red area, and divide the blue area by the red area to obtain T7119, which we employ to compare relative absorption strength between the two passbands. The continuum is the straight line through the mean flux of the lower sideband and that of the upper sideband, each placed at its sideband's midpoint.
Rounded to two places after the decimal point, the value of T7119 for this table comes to 0.69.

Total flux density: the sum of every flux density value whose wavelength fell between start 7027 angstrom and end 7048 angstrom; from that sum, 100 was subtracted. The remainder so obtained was -68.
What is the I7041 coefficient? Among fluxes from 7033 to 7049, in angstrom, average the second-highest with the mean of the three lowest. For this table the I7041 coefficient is 2.48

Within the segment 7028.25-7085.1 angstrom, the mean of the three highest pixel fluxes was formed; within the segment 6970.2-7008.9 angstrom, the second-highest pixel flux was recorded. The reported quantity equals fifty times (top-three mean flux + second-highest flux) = 249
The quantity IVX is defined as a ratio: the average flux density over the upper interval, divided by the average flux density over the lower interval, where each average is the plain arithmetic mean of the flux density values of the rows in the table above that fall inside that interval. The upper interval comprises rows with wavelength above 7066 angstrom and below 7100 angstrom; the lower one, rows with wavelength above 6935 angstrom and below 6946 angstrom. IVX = 1.01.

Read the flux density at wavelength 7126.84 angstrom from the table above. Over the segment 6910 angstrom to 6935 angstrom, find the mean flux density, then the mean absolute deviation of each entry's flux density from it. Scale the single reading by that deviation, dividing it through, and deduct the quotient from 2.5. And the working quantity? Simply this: -32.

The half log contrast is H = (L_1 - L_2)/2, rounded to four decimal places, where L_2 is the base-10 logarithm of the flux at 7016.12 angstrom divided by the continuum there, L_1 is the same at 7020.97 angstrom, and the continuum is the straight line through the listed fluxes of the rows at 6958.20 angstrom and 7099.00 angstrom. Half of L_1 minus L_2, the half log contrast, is -0.0001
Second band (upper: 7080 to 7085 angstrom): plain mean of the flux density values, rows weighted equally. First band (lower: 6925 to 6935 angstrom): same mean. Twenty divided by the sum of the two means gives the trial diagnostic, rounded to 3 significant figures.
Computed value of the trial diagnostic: 4.17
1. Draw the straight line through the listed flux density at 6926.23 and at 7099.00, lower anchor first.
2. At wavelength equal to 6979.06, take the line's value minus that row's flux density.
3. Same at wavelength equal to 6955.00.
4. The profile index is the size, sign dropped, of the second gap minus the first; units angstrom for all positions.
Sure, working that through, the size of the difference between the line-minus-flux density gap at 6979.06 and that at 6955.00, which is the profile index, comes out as 0.21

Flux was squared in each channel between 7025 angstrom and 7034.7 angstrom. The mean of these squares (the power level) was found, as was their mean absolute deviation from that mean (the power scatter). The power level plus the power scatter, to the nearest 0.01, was 6.10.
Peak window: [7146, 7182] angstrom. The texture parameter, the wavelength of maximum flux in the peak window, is 7154.79 angstrom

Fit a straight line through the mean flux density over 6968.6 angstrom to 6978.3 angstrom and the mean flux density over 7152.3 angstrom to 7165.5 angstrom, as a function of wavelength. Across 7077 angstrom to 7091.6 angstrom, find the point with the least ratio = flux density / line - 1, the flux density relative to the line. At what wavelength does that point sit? 7087.57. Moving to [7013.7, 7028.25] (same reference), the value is 7024.20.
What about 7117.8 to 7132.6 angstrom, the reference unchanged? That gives 7131.77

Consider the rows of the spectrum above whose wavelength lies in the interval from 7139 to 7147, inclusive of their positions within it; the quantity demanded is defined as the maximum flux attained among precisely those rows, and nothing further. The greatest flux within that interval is 2.369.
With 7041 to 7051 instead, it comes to 2.52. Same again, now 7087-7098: 2.424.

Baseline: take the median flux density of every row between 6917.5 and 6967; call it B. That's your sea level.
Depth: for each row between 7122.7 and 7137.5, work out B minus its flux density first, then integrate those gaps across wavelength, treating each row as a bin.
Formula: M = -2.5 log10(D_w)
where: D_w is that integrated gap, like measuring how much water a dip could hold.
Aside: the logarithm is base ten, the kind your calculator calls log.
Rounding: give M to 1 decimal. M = 0.4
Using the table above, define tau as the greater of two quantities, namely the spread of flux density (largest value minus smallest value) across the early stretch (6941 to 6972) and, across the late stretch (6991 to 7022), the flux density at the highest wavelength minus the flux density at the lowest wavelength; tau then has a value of 0.10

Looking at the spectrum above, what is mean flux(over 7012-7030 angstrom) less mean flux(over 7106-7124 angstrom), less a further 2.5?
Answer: -2.47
